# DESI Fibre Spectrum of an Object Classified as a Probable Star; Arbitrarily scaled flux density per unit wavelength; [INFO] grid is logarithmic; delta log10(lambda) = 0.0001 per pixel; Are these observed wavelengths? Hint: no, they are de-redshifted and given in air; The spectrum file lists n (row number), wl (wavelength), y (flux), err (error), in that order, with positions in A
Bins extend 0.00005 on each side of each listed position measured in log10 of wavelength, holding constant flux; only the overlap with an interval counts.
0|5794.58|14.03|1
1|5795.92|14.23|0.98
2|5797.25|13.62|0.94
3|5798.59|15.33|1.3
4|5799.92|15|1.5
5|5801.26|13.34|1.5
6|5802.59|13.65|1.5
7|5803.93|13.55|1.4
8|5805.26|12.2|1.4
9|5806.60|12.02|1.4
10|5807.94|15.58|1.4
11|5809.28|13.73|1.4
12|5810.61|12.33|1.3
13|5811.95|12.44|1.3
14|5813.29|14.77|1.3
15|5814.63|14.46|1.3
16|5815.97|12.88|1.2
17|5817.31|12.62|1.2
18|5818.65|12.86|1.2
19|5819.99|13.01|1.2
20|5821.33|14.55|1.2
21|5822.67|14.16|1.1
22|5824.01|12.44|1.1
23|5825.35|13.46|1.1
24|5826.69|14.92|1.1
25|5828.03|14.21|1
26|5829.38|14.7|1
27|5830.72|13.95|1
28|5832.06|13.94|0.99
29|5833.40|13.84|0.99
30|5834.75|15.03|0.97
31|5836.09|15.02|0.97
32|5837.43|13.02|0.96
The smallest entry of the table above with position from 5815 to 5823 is 12.62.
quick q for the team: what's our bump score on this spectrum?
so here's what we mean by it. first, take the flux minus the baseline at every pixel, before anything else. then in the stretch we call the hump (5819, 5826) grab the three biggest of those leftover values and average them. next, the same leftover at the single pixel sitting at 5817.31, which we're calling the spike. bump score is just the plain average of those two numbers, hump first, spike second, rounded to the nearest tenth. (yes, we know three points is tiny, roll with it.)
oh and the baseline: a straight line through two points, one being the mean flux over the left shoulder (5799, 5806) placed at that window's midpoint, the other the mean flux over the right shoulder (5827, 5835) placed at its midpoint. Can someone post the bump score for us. -0.7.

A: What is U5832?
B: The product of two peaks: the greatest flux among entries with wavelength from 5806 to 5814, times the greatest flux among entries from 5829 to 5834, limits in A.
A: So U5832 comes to 229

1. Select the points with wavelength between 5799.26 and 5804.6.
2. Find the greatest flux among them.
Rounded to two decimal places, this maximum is 15.00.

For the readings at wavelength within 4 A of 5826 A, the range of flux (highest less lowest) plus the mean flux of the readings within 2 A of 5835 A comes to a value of 17.1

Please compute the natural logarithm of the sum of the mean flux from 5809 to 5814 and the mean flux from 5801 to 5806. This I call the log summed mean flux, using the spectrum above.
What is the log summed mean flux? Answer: 3.28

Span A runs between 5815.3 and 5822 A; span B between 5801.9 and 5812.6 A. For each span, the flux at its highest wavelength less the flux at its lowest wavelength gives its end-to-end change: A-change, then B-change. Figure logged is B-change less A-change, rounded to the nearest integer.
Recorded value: -3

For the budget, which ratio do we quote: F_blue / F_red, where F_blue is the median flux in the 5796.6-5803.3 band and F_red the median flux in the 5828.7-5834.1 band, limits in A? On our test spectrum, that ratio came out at 0.98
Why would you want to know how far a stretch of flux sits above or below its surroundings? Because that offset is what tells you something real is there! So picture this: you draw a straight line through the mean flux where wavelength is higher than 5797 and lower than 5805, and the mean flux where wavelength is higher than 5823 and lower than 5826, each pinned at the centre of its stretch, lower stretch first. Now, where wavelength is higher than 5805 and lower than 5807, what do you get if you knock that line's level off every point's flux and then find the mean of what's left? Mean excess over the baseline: -1.7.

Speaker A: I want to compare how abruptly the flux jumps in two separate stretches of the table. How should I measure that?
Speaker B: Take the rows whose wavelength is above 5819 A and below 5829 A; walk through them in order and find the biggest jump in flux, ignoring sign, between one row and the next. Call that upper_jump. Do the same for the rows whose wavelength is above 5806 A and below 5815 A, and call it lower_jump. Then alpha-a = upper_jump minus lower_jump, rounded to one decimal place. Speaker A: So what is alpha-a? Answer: -1.8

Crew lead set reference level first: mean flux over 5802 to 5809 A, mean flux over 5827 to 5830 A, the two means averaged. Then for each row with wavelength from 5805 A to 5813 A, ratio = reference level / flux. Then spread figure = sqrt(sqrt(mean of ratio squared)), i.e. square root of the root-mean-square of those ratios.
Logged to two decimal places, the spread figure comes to 1.04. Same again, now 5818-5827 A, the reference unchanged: 1.01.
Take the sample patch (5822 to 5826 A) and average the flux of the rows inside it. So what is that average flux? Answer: 13.4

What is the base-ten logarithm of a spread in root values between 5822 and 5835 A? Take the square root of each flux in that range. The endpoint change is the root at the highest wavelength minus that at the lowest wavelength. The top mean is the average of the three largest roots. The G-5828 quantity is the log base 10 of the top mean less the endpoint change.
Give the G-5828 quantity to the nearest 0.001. 0.573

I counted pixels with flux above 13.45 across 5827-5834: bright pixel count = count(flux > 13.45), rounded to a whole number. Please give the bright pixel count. 5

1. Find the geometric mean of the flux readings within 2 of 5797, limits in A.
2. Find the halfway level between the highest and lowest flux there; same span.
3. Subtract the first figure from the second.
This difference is 0.10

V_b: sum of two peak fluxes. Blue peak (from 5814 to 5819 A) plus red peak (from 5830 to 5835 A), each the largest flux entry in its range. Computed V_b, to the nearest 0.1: 29.5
